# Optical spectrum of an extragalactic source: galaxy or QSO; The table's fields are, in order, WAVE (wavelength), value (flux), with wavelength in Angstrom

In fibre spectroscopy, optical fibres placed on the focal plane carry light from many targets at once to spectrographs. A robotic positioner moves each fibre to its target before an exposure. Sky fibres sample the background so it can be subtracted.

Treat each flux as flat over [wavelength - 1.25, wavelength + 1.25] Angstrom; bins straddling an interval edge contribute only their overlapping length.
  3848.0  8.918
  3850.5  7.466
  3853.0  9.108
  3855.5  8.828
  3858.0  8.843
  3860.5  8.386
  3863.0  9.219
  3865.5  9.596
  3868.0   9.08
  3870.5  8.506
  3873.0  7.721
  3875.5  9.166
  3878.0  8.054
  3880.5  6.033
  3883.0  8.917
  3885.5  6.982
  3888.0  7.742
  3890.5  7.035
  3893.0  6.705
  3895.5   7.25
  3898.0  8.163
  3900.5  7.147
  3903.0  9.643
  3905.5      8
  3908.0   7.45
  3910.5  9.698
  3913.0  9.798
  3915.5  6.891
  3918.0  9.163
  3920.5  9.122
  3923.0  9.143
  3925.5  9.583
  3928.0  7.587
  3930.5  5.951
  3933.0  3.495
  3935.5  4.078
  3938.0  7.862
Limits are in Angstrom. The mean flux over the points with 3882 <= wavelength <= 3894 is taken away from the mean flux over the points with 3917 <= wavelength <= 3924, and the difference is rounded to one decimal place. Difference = 1.7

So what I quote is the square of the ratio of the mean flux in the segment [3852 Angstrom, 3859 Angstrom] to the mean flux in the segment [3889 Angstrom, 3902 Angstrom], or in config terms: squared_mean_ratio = 1.5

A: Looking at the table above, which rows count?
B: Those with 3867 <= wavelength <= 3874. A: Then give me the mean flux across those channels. 8.4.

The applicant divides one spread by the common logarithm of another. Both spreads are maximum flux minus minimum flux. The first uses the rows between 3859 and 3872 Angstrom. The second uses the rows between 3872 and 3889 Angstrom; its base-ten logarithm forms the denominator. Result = 2.4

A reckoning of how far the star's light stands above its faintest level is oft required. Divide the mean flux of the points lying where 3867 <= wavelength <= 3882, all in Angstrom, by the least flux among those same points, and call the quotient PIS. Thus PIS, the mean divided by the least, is 1.34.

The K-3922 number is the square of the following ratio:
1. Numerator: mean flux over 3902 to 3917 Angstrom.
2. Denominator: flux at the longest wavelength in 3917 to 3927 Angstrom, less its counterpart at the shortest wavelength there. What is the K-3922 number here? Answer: 417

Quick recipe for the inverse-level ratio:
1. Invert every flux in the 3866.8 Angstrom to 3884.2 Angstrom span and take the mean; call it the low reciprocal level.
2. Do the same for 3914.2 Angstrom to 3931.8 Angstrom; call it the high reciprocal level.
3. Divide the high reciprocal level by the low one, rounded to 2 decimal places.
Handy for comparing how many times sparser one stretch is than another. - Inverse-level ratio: 1.01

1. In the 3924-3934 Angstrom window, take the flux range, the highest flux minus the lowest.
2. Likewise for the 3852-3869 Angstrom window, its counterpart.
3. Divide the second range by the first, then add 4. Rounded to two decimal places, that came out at 4.20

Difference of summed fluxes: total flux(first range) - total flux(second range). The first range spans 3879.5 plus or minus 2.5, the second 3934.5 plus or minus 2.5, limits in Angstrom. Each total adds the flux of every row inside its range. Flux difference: 7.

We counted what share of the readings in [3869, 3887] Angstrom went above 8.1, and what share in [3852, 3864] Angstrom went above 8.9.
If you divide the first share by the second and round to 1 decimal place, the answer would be 1.1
